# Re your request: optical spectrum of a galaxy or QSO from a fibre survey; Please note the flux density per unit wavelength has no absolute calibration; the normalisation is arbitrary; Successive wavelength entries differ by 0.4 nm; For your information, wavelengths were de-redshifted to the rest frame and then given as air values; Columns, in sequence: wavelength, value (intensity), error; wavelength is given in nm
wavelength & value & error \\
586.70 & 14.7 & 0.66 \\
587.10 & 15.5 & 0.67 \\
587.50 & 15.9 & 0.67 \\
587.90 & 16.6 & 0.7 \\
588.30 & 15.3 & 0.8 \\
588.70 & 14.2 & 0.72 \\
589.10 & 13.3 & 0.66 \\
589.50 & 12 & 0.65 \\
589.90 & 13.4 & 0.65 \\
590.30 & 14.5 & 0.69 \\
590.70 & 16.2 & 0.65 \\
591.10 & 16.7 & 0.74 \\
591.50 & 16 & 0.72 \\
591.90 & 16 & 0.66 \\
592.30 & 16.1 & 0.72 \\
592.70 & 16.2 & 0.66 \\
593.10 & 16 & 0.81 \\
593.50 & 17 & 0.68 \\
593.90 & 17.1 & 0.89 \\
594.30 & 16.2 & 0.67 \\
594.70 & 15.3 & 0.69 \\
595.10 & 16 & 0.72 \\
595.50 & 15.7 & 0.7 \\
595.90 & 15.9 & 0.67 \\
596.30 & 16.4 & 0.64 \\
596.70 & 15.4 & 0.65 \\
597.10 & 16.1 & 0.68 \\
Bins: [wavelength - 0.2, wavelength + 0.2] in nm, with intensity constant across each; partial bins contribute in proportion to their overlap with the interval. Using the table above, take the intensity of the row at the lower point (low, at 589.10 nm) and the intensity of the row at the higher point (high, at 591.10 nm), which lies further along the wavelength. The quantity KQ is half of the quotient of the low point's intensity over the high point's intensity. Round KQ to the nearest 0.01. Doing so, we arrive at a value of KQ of 0.40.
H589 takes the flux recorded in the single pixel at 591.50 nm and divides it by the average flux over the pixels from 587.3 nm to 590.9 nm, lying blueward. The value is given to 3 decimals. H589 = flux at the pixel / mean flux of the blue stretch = 1.096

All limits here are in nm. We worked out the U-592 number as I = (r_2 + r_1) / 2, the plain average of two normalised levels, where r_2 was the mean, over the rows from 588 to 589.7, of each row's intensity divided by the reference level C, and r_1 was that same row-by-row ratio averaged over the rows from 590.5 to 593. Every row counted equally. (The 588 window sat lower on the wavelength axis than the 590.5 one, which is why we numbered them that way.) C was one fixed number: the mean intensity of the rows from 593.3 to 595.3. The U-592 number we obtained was 0.92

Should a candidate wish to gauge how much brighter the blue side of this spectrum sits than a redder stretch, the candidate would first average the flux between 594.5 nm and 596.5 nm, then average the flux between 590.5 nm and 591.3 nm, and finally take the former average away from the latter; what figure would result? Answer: 0.6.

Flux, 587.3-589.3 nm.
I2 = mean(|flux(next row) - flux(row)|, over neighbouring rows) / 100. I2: 0.010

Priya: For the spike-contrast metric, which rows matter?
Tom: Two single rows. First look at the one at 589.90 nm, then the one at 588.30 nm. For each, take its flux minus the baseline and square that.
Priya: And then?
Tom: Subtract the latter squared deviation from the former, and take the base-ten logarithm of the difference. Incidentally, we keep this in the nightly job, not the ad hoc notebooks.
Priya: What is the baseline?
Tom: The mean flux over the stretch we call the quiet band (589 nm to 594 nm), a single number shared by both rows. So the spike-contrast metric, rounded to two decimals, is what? 0.61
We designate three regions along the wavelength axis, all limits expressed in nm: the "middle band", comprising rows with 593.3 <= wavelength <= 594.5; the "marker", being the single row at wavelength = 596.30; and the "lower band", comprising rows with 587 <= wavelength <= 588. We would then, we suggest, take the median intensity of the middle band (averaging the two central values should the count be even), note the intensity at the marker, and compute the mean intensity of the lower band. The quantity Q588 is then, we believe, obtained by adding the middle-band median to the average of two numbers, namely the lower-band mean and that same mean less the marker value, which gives 24.8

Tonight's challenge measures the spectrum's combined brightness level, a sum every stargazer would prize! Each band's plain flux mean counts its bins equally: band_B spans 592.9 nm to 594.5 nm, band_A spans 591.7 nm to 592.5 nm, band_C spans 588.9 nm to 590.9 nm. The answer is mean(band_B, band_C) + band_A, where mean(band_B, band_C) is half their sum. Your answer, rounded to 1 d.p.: 31.3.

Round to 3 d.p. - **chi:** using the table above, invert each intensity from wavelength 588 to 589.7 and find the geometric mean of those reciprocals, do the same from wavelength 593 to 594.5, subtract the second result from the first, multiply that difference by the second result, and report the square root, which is 0.028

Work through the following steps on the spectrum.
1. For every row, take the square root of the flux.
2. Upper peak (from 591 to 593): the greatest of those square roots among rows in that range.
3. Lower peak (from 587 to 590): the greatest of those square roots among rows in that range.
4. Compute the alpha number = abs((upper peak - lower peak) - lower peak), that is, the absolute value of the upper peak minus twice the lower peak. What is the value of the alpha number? 4.06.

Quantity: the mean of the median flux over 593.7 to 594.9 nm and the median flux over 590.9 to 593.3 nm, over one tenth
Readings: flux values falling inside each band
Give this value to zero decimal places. 161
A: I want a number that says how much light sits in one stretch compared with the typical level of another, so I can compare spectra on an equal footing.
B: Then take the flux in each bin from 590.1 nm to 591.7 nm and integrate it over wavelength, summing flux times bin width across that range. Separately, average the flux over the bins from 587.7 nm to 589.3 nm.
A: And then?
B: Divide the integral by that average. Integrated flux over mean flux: 1.71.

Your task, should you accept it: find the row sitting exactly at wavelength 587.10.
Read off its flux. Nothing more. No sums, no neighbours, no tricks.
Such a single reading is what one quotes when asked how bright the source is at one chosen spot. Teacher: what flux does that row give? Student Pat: 15.5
